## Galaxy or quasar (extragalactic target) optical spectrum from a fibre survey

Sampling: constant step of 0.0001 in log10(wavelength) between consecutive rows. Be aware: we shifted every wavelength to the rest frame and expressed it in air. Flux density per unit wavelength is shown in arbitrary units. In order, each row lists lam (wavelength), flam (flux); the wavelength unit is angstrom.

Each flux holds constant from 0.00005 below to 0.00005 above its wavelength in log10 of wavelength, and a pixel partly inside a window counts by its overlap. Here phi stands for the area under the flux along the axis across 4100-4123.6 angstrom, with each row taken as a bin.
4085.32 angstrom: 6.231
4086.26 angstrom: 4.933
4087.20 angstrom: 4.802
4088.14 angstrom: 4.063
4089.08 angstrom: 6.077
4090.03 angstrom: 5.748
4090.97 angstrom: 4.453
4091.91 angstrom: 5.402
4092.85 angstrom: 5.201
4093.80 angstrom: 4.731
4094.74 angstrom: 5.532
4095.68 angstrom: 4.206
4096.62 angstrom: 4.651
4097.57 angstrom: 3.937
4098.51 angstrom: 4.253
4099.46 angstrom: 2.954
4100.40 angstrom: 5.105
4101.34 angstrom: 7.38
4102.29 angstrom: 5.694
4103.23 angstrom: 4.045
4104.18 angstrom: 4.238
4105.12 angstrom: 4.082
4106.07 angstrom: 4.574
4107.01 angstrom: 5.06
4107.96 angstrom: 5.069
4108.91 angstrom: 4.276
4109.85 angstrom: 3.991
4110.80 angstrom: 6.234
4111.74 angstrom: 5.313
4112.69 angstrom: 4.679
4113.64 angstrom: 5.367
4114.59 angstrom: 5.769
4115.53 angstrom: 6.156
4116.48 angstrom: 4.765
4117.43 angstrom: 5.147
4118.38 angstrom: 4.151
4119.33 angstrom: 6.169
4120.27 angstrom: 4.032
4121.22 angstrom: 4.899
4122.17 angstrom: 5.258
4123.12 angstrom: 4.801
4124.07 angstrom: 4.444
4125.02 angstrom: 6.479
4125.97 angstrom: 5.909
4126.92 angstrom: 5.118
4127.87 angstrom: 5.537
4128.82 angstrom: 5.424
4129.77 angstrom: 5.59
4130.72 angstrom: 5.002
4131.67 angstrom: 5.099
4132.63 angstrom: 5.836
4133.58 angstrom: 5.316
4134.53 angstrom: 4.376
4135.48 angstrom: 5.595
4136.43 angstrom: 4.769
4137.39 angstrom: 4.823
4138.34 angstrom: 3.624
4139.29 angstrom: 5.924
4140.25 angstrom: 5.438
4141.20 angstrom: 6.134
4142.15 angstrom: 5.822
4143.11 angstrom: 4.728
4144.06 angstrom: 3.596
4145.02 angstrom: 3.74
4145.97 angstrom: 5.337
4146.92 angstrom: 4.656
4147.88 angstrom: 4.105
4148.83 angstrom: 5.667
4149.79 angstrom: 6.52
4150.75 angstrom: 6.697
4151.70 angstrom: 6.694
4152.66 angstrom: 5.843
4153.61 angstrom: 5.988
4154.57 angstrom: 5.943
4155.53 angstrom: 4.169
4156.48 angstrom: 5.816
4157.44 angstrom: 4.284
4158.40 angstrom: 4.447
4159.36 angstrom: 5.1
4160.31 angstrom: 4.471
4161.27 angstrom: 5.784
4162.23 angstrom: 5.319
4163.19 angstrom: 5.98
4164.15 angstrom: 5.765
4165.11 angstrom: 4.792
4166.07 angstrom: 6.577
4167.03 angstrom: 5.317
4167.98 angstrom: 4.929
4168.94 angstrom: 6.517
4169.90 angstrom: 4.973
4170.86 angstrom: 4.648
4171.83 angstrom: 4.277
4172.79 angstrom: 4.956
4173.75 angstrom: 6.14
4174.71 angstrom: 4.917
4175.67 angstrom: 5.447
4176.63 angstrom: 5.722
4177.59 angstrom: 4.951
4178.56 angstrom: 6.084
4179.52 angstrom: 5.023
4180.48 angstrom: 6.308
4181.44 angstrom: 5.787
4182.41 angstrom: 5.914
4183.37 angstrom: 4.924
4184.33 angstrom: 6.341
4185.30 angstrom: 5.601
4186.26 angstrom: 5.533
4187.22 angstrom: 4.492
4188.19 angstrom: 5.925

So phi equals 119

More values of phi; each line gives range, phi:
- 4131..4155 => 127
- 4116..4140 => 123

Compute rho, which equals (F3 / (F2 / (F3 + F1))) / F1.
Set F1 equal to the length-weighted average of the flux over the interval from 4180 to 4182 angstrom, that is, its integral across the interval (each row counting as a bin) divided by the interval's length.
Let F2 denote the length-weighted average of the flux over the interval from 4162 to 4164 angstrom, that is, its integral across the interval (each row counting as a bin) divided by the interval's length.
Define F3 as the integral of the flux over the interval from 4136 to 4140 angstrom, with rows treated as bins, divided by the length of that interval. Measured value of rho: 1.5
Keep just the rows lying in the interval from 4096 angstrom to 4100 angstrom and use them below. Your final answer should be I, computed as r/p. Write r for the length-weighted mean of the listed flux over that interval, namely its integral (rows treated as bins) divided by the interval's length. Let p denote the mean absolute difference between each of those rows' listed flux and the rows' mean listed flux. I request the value 7.9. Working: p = 0.50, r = 3.98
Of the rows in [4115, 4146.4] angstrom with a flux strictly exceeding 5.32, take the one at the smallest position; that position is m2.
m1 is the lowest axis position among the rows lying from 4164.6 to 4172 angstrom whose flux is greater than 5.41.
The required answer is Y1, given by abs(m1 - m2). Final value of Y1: 50.5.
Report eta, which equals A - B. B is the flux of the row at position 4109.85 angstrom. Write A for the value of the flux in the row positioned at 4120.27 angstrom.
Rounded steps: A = 4.032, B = 3.991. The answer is 0.0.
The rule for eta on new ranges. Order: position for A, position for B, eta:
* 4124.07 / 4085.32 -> -1.8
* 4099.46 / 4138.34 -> -0.7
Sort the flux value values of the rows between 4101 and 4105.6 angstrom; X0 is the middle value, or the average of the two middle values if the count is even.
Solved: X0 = 4.2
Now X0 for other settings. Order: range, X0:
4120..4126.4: 4.9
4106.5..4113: 5.1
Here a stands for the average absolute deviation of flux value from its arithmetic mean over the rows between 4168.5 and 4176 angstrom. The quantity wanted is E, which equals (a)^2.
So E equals 0.36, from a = 0.60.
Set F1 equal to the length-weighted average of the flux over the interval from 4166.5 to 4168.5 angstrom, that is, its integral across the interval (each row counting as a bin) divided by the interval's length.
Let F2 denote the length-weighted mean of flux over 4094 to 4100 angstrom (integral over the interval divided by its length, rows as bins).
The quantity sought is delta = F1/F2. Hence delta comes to 1.21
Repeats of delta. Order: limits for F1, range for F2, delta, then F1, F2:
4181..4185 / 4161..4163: 1.03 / 5.7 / 5.6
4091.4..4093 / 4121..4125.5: 1.02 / 5.3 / 5.2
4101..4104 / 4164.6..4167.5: 0.99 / 5.5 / 5.6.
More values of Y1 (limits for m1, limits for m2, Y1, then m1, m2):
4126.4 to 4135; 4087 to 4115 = 38.8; 4127.87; 4089.08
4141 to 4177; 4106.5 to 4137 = 30.4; 4141.20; 4110.80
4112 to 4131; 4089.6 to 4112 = 24.6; 4114.59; 4090.03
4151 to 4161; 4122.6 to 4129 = 26.7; 4151.70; 4125.02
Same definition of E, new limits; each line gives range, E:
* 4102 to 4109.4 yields 0.23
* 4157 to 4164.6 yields 0.32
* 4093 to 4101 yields 0.34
